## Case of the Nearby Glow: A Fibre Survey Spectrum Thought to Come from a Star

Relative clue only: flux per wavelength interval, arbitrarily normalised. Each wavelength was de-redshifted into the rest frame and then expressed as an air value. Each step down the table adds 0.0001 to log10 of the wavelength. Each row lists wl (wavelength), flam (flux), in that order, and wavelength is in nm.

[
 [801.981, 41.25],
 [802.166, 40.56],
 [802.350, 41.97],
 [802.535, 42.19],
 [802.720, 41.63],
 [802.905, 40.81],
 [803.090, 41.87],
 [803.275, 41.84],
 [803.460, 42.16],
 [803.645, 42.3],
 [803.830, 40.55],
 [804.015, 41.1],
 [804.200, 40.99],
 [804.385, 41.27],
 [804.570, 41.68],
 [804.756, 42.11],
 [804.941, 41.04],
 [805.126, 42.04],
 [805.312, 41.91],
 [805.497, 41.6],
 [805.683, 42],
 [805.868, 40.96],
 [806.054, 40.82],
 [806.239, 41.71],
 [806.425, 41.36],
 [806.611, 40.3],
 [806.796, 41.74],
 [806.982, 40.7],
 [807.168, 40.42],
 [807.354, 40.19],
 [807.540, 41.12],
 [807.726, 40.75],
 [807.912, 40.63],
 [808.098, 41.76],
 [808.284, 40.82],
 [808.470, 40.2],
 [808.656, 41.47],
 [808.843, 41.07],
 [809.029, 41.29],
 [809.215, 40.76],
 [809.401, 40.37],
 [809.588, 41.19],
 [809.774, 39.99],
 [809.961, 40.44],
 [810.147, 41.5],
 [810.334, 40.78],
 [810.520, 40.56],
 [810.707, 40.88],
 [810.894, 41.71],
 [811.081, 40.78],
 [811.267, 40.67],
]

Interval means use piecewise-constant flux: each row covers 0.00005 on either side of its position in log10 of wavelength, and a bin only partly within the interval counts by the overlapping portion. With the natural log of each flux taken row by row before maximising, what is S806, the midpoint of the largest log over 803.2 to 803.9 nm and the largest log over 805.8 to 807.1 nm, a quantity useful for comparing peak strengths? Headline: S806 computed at 3.738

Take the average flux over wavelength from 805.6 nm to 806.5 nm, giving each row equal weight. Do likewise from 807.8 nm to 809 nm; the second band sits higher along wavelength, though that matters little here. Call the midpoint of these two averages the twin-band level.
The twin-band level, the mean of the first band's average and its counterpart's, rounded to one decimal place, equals 41.2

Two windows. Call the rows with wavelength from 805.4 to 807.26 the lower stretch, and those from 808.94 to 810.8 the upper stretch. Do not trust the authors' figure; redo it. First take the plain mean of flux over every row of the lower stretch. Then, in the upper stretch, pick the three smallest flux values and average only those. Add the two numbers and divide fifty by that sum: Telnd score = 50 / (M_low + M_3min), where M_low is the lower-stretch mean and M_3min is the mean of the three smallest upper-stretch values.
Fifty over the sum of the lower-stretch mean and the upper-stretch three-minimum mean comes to 0.614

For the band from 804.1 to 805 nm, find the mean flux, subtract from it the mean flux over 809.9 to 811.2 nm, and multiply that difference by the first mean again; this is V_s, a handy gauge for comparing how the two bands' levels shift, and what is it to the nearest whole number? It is 19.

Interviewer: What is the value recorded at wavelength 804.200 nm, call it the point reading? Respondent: 40.99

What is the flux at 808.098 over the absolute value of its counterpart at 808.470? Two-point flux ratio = 1.04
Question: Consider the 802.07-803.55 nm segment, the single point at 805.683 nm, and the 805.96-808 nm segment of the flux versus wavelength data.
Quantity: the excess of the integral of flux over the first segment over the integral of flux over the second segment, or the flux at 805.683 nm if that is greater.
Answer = 42.0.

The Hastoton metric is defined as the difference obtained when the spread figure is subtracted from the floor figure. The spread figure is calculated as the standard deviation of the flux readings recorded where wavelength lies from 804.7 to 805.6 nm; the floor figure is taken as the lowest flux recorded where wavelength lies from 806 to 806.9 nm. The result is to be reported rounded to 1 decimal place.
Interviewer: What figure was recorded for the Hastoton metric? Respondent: 39.9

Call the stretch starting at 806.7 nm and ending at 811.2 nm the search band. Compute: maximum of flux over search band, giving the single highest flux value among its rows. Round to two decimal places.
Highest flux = 41.76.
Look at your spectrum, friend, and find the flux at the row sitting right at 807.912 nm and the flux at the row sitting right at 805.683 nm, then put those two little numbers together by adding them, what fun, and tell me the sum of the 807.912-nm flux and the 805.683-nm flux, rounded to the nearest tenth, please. 82.6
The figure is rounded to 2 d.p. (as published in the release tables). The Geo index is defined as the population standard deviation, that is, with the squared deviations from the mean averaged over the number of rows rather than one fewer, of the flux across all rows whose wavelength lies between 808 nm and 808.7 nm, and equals 0.60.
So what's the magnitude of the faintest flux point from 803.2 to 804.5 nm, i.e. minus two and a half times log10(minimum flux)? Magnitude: -4.02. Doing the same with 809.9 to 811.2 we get -4.02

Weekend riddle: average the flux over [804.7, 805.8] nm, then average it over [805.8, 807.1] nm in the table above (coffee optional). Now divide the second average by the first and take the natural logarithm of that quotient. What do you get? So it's -0.017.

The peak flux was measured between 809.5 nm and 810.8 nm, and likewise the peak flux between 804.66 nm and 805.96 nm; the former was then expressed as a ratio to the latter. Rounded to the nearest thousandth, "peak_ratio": 0.986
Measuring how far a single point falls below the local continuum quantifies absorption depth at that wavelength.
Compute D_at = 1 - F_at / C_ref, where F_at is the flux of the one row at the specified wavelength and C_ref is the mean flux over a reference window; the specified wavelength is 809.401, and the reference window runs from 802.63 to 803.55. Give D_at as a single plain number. 0.031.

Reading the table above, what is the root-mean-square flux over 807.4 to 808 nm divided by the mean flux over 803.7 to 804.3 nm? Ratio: 1.00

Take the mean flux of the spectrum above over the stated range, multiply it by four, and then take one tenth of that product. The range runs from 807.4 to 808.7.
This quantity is 16.4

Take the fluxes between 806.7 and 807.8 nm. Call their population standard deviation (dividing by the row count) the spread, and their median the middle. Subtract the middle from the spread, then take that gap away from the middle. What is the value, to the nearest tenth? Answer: 80.9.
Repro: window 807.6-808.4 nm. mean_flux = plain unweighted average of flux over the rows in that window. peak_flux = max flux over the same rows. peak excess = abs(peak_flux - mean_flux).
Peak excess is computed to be 0.77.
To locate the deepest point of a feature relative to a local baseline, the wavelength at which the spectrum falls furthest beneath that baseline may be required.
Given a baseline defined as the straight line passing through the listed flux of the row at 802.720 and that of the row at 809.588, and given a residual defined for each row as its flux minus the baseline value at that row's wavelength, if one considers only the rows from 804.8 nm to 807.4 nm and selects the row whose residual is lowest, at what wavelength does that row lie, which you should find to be 807.354 nm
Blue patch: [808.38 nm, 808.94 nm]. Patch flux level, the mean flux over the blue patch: 40.9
